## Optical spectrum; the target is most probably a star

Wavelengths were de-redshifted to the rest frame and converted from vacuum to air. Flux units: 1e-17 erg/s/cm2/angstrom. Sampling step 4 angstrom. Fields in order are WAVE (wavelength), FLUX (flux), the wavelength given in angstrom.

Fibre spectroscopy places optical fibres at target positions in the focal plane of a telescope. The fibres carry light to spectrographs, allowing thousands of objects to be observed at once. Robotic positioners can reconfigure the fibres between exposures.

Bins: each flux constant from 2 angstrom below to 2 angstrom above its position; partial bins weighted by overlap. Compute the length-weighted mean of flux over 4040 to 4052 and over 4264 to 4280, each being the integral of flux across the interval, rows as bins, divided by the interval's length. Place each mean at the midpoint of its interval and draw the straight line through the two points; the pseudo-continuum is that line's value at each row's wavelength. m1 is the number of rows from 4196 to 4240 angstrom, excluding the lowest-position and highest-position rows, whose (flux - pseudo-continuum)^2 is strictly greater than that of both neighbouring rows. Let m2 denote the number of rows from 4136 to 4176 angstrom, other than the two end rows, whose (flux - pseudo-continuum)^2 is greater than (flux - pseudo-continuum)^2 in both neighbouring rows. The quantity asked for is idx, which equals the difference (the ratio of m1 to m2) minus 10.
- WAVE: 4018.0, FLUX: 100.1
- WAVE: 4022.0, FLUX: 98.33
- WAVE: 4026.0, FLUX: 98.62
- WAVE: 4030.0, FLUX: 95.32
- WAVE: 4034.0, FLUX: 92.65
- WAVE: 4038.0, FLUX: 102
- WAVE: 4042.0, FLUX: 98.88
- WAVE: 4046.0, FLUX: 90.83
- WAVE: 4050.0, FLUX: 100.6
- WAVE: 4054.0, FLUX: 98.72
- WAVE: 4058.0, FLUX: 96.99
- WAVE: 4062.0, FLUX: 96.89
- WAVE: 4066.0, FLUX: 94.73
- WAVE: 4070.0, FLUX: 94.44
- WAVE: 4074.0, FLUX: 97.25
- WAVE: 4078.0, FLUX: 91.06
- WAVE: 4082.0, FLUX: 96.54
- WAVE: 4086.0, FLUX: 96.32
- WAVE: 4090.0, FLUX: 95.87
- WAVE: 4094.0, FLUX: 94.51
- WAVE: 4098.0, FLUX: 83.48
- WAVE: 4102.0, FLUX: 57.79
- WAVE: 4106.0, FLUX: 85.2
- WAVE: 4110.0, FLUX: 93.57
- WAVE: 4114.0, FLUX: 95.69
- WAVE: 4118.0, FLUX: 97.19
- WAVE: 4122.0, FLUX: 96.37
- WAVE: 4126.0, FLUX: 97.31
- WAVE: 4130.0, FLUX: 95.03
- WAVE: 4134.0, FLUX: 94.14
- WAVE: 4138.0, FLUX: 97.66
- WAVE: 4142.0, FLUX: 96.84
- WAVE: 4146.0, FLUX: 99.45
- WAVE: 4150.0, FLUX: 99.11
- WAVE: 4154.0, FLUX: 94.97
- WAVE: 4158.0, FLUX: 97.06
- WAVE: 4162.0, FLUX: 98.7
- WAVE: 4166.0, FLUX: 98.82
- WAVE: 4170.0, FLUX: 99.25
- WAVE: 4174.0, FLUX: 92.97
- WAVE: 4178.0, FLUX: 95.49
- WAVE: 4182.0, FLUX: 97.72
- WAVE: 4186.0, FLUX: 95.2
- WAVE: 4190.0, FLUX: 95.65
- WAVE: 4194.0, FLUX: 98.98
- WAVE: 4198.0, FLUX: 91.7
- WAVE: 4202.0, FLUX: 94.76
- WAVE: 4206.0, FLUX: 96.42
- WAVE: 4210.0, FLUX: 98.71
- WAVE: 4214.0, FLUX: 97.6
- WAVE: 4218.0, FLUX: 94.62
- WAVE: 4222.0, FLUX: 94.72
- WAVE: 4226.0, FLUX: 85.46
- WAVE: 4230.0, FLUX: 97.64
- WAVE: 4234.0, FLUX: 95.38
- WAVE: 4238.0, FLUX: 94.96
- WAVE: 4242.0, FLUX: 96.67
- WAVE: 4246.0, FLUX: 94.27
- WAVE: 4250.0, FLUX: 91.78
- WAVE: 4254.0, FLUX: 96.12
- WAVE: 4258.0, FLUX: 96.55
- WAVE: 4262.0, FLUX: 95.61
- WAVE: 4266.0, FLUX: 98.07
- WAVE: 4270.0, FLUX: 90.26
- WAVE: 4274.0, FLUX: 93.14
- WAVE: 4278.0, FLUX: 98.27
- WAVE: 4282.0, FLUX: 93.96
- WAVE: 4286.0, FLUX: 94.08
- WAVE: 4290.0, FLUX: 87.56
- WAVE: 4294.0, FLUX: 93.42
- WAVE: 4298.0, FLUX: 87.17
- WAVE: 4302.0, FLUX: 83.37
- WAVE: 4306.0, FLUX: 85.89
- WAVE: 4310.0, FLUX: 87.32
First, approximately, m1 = 2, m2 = 2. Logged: -9.0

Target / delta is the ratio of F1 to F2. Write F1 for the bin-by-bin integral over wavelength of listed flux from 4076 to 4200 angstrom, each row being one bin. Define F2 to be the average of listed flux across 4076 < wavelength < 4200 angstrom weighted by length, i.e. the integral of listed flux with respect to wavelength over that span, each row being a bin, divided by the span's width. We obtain 124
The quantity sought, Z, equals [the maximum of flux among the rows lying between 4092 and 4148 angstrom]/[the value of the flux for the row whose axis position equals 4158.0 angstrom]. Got 1.02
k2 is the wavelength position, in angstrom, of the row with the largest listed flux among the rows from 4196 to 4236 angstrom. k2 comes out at 4210.0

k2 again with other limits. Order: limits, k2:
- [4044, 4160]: 4050.0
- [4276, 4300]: 4278.0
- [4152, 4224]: 4170.0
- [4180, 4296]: 4194.0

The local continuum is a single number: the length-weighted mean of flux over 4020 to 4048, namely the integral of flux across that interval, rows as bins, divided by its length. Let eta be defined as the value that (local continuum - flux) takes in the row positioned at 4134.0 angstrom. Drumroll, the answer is 2.5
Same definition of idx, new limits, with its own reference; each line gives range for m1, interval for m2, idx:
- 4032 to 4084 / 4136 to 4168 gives -6.0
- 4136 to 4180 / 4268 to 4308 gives -9.3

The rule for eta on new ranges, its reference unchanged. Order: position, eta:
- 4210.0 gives -2.0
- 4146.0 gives -2.8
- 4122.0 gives 0.3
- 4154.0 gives 1.7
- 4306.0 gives 10.8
